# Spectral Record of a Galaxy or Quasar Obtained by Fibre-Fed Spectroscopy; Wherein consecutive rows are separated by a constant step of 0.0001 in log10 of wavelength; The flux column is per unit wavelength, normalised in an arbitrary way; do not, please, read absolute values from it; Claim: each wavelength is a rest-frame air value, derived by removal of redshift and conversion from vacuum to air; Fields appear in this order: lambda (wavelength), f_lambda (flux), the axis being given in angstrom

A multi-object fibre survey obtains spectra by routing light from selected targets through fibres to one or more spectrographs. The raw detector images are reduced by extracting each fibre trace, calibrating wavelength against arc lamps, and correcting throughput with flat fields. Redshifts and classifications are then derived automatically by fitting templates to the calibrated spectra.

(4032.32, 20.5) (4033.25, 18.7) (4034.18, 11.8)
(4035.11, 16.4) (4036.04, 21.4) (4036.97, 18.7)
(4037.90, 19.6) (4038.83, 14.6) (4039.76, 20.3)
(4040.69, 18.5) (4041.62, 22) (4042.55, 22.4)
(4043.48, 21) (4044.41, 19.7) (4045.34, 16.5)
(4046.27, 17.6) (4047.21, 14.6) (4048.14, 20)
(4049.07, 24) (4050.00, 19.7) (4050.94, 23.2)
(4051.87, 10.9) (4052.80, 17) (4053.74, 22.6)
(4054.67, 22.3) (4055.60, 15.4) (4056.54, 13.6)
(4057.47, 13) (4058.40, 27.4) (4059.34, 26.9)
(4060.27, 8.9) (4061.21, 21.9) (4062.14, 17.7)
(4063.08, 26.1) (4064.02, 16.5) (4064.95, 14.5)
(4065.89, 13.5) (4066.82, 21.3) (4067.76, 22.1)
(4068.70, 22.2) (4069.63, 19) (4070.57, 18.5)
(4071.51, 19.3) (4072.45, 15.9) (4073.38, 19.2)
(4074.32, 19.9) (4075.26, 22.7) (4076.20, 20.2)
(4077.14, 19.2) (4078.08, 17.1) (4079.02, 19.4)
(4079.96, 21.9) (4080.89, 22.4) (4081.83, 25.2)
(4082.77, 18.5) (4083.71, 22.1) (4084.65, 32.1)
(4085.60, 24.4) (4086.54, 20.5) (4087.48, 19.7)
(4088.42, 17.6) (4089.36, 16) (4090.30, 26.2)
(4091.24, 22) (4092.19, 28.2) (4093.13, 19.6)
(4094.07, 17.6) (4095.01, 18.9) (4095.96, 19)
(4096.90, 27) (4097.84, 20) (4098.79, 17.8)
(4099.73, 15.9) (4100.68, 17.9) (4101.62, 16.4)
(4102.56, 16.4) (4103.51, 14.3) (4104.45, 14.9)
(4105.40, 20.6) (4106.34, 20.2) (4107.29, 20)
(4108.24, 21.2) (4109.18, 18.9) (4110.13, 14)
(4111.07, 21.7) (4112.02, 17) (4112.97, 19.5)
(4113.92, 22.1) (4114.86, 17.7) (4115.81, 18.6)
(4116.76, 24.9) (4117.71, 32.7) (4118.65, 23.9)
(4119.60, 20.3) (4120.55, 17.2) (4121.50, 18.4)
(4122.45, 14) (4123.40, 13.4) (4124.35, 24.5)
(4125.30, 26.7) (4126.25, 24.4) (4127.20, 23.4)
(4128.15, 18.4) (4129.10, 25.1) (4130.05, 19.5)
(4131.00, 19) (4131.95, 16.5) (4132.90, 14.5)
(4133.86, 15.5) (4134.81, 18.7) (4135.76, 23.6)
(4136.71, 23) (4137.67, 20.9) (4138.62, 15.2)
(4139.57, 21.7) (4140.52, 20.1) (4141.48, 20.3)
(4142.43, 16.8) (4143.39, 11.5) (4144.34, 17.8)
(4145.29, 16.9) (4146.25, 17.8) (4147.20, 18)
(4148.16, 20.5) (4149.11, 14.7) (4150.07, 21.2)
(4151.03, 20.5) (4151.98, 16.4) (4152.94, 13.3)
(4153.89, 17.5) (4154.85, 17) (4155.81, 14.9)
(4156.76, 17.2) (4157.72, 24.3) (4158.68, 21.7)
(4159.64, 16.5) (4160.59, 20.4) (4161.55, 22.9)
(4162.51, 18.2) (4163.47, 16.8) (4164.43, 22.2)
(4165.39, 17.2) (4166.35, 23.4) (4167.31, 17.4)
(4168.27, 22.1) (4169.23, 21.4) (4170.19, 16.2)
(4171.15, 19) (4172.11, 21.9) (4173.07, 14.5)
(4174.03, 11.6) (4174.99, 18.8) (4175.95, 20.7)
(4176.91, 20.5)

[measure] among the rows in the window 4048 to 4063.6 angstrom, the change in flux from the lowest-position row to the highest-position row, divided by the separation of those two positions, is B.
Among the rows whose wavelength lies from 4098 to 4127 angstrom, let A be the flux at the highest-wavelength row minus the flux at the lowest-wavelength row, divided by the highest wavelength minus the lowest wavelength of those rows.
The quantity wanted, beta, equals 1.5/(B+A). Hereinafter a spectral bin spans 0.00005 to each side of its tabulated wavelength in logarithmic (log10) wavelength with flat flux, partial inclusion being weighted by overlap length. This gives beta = 2.3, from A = 0.24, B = 0.41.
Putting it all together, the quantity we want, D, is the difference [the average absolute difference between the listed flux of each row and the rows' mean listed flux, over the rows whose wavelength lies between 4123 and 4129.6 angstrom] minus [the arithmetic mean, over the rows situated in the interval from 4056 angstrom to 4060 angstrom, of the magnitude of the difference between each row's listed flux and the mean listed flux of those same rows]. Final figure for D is -3.3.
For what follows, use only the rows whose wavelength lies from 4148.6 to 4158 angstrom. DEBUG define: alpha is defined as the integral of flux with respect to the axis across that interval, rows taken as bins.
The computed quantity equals 165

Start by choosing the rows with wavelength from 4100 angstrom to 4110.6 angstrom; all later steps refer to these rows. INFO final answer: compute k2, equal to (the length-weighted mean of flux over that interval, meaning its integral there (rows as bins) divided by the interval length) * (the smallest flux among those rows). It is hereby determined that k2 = 247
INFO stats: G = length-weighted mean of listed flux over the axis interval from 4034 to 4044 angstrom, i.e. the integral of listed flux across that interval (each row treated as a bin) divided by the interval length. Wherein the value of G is 19.0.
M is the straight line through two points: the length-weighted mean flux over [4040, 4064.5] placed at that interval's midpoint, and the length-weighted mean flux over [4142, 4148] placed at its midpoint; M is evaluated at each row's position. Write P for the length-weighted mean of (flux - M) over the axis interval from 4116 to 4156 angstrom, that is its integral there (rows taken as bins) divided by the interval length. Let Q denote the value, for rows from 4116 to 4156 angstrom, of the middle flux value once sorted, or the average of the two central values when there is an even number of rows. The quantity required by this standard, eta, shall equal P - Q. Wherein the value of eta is -16.1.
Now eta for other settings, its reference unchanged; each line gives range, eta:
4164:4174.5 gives -16.2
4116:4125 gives -16.6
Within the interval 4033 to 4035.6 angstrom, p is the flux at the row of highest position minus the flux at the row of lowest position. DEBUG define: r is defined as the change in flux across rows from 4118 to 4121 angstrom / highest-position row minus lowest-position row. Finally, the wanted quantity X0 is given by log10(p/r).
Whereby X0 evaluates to -0.5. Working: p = -2.3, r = -7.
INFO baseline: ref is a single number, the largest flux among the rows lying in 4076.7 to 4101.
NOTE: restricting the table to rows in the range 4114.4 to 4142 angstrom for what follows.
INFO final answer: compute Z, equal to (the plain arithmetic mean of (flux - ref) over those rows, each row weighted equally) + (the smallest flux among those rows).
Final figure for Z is 1.7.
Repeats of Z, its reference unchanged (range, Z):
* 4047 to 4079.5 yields -4.2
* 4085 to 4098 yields 5.1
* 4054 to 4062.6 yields -4.6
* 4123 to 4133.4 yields 1.8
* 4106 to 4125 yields 1.3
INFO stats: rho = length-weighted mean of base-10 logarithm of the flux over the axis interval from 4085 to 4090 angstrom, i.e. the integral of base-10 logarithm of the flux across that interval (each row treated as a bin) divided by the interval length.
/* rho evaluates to 1.30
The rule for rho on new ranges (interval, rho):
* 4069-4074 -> 1.27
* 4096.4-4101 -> 1.29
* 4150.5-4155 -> 1.23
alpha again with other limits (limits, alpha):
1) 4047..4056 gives 172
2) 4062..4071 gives 173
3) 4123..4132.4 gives 199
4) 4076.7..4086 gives 207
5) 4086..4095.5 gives 196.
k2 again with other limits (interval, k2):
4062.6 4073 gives 256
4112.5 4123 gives 291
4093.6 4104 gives 262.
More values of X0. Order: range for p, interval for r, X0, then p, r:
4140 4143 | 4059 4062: -0.2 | -3.3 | -5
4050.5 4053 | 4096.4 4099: -0.2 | -6.2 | -9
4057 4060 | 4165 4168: 1.8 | 13.9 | 0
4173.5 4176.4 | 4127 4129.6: 0.7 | 9.1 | 2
